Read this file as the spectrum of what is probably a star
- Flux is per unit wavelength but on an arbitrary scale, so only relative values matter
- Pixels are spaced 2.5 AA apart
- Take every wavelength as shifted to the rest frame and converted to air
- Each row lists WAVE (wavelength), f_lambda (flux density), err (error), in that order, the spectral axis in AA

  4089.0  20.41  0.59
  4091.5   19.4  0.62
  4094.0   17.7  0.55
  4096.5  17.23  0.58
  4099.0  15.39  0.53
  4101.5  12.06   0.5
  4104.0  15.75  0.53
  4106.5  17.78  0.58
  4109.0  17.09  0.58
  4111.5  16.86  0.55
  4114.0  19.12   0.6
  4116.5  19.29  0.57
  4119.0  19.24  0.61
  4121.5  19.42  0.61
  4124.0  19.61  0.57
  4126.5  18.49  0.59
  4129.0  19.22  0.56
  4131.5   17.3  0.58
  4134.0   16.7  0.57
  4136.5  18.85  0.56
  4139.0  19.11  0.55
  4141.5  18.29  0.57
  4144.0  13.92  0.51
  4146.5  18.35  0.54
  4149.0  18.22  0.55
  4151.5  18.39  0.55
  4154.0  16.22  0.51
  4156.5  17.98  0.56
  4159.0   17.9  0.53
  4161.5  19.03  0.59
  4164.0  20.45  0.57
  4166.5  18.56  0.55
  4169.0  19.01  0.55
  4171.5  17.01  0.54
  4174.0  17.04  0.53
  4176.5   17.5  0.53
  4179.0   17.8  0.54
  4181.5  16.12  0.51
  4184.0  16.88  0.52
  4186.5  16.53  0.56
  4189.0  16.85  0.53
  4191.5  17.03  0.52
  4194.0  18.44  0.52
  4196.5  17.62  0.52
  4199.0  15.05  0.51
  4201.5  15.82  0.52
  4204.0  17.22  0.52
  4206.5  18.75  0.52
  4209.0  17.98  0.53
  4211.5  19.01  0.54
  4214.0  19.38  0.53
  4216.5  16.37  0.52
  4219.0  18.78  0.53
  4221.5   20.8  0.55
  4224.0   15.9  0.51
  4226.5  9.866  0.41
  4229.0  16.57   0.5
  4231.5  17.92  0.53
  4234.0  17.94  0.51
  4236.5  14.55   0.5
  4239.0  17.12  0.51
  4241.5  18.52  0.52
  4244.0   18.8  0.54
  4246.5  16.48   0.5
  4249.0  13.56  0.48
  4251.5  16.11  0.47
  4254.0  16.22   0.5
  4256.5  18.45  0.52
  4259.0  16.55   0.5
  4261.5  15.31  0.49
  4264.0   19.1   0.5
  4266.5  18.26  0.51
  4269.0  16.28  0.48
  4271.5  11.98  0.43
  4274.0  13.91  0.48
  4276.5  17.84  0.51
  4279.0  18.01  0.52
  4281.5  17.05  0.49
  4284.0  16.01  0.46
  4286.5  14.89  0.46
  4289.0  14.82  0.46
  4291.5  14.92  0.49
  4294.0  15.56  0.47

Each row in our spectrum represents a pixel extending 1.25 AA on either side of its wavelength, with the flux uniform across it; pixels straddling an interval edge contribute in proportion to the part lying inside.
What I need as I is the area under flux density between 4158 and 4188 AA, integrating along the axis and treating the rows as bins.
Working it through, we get 534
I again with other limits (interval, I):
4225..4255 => 484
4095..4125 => 522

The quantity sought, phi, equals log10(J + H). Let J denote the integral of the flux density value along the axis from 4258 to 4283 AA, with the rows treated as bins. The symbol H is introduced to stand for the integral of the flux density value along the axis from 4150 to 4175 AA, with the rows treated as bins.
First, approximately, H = 454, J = 411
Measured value 2.94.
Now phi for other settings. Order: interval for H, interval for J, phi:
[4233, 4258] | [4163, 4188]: 2.93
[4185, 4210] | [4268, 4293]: 2.91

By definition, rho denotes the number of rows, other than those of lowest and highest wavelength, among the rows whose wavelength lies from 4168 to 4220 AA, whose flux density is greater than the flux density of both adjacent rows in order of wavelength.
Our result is 5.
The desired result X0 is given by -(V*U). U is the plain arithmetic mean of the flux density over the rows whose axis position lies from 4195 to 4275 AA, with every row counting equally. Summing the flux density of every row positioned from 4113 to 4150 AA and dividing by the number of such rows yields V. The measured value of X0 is -307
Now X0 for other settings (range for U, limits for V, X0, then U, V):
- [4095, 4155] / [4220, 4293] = -287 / 17.6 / 16.3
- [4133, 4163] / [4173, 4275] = -299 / 17.7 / 16.8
